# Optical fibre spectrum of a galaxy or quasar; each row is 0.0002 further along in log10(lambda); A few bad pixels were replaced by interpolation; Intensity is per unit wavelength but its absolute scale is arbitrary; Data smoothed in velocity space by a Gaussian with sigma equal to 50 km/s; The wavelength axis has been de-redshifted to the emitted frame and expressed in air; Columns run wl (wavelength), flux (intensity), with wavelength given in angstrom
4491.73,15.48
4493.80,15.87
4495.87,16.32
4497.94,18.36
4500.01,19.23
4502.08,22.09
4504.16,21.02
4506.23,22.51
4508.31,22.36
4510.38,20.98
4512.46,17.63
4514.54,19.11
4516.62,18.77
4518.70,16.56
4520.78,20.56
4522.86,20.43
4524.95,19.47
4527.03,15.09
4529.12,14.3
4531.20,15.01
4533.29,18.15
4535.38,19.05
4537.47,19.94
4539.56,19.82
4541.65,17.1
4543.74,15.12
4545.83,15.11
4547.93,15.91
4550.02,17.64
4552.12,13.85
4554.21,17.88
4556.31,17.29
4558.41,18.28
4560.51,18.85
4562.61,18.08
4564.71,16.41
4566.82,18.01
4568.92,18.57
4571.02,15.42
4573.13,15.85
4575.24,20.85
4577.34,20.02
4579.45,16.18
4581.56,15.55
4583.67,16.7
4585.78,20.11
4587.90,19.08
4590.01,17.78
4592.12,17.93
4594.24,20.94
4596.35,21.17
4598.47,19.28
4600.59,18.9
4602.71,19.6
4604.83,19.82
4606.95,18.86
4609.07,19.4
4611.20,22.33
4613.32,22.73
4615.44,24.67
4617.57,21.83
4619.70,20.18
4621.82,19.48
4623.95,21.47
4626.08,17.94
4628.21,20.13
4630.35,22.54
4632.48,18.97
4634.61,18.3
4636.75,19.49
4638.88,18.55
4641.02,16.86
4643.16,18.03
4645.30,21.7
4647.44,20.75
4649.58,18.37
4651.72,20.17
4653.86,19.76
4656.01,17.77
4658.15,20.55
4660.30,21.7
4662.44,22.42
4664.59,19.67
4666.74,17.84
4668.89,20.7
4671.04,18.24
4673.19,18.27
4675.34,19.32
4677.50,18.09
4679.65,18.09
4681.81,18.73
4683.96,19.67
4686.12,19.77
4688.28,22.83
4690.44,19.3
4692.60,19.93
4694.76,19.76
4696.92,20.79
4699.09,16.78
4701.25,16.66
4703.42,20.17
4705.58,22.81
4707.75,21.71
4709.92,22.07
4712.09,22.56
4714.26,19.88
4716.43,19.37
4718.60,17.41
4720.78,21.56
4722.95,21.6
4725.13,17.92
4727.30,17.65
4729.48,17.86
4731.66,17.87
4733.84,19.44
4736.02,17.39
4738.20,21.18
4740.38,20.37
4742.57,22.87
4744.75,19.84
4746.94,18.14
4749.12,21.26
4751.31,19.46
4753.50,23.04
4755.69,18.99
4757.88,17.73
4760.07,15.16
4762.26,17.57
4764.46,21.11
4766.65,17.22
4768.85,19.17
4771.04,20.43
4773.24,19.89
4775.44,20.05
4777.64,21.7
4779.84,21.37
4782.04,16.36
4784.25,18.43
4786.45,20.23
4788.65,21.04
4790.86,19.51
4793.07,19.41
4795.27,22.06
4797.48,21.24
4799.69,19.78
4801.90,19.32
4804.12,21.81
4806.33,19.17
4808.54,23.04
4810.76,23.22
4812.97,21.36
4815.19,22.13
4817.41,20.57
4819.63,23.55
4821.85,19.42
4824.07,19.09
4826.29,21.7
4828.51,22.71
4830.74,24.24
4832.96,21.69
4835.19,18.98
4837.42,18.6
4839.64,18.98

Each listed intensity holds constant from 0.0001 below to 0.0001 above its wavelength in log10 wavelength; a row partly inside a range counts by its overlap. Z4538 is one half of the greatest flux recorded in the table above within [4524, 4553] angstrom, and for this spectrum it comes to 9.97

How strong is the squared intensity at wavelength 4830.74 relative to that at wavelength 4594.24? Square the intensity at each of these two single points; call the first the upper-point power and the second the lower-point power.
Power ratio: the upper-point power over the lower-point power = 1.3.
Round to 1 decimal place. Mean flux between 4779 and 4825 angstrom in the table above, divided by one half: 41.2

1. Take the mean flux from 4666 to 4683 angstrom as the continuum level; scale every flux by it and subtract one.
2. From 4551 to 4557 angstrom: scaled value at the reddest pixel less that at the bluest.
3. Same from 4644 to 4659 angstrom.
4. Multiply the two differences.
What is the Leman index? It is -0.011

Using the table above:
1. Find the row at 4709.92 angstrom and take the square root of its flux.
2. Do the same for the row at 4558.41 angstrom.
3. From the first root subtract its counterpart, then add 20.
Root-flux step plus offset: 20.4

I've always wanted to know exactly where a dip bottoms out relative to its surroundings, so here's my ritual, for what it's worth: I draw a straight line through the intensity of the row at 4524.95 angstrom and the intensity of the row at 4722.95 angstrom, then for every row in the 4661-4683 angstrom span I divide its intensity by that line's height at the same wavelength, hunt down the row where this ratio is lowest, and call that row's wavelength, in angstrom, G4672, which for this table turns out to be 4666.74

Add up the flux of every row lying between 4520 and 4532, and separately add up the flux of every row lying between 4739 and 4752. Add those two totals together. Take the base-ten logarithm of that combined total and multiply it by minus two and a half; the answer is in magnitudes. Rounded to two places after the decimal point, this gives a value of -5.89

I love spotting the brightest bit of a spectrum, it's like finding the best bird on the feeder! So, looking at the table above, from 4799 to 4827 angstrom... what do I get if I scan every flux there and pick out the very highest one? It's 23.55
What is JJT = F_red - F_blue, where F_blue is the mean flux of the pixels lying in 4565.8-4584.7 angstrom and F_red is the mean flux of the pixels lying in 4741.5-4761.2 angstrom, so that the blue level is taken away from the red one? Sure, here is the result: 2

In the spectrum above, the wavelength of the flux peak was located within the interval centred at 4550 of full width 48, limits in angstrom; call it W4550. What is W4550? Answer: 4537.47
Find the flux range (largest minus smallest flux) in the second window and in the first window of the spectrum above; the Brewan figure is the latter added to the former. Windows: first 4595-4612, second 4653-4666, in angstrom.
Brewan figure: 8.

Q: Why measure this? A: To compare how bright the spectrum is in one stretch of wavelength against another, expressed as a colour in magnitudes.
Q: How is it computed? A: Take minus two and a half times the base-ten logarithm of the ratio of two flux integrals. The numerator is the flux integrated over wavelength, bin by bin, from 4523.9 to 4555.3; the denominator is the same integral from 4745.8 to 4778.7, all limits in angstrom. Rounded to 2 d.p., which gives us 0.20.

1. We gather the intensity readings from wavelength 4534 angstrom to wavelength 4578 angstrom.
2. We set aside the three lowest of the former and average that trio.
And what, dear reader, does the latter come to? 14.7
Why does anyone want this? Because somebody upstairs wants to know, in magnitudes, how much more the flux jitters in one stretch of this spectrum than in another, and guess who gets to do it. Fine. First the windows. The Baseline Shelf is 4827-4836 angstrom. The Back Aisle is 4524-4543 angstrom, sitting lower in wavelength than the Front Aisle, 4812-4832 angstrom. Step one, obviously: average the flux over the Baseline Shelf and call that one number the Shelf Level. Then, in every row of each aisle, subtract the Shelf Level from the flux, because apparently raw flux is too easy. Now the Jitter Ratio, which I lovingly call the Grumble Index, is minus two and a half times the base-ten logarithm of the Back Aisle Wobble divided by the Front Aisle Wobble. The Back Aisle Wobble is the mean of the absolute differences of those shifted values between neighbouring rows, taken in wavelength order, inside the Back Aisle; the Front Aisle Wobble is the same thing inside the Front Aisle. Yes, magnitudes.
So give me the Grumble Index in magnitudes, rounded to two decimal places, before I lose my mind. 0.10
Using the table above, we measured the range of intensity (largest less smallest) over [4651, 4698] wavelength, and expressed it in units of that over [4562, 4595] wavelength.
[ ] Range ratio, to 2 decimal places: 0.92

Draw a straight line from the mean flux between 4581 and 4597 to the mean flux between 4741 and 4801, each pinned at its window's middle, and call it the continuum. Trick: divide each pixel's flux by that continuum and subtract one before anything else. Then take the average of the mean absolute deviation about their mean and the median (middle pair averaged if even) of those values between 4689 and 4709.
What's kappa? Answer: 0.054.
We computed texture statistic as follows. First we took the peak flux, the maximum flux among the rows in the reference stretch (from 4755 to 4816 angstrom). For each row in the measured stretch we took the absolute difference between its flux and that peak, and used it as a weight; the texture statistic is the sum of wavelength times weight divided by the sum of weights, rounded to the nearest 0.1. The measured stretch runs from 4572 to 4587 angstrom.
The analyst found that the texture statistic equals 4579.5 angstrom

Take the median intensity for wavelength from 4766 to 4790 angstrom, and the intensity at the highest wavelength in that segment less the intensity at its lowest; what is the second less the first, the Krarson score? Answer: -16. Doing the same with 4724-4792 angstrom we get -18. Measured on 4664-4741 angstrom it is -19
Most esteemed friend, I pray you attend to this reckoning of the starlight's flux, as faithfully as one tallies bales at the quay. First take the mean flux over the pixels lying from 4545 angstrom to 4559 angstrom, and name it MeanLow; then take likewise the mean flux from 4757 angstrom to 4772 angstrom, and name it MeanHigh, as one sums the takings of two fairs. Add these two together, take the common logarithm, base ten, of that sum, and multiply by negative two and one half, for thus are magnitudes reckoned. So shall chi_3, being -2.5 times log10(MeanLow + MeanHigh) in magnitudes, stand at -3.86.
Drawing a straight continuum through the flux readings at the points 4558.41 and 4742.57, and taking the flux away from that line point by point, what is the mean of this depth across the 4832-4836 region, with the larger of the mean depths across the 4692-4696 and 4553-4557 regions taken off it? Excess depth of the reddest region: 3.0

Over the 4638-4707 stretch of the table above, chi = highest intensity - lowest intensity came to 6.2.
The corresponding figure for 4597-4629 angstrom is 6.7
